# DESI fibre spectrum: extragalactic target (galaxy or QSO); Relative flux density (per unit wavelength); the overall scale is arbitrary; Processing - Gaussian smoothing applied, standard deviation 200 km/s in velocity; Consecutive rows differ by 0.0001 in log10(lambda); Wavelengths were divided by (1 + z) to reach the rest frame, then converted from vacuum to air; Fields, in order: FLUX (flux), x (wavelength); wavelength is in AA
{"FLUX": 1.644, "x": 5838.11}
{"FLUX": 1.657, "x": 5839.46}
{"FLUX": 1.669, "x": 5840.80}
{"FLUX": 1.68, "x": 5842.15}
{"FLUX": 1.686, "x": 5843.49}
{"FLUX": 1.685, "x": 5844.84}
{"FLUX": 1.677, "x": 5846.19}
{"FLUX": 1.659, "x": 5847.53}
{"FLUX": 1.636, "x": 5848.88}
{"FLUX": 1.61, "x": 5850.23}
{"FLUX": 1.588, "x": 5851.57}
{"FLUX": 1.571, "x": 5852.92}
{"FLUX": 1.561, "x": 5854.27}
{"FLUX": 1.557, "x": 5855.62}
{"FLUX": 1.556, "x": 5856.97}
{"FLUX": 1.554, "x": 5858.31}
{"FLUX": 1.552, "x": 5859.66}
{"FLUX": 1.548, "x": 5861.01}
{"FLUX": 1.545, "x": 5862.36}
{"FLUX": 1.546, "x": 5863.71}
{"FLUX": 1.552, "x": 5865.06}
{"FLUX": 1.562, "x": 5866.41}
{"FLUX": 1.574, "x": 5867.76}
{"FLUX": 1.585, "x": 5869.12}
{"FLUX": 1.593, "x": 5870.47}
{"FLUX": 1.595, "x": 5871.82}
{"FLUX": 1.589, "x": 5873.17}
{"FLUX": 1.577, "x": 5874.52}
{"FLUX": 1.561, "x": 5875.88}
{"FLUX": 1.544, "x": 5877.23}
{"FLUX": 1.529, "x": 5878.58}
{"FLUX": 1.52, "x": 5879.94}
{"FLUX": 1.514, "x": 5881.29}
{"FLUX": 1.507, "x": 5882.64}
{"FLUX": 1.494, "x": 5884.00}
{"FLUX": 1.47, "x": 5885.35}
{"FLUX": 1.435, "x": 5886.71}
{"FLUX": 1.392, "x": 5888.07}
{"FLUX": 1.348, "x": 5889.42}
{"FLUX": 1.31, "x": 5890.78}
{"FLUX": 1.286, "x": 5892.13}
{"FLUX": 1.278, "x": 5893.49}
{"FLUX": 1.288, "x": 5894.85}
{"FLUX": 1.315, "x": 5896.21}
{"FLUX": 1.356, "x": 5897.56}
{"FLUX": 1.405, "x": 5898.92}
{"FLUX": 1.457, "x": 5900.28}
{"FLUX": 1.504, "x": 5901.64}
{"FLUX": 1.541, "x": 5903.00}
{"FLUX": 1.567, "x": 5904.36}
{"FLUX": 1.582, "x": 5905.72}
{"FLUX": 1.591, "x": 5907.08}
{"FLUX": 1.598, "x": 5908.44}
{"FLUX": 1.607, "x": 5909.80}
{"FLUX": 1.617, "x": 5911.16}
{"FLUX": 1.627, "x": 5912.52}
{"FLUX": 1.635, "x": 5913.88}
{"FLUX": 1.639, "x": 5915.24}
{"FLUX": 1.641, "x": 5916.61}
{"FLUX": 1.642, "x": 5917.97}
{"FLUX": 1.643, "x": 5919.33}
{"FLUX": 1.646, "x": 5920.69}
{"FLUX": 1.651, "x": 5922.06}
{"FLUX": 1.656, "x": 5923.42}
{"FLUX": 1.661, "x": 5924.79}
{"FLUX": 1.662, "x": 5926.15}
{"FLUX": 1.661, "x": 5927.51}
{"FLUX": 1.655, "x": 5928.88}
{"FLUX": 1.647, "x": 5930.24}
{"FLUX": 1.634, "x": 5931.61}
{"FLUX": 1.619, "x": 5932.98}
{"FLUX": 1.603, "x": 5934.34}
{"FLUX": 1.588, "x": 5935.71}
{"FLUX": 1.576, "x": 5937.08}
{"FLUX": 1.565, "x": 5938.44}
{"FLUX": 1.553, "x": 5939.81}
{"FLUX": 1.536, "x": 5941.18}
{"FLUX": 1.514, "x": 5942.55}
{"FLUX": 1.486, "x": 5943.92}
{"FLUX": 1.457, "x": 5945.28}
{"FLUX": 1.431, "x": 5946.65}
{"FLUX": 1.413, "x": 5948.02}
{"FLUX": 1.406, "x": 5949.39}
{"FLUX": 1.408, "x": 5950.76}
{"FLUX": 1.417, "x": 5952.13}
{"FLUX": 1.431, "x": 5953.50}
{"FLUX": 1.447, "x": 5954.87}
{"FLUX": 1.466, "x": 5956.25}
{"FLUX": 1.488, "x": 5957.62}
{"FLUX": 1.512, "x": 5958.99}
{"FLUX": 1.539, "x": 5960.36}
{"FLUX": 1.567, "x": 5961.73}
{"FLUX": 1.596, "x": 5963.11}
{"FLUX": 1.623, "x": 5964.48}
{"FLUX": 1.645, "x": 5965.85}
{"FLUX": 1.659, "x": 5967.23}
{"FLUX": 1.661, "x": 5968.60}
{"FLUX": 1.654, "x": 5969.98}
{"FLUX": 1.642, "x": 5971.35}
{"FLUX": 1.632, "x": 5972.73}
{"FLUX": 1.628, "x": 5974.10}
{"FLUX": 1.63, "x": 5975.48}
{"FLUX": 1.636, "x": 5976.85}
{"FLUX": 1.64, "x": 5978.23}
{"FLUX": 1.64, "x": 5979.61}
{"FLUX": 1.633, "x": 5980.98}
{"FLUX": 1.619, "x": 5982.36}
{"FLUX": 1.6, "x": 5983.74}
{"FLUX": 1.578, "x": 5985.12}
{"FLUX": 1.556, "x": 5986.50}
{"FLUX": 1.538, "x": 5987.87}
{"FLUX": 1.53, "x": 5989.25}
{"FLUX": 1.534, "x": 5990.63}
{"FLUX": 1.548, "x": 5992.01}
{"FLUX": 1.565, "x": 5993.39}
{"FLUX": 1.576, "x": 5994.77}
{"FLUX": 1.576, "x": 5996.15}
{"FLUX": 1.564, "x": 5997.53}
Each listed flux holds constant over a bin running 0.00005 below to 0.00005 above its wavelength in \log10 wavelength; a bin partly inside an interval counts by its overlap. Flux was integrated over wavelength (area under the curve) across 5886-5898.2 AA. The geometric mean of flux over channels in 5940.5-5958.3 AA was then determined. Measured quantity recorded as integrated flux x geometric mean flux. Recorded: 24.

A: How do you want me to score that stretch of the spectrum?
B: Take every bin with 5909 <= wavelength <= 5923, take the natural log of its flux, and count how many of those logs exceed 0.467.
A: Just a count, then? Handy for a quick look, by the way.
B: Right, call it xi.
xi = 10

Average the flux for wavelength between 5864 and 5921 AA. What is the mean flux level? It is 1.52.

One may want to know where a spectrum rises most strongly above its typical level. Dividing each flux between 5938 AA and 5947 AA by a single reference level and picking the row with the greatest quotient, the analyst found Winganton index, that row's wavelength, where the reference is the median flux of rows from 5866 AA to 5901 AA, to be 5938.44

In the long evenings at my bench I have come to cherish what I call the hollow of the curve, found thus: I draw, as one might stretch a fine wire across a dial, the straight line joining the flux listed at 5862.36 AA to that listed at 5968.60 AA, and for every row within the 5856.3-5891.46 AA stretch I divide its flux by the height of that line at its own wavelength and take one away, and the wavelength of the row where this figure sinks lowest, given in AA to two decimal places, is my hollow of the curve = 5890.78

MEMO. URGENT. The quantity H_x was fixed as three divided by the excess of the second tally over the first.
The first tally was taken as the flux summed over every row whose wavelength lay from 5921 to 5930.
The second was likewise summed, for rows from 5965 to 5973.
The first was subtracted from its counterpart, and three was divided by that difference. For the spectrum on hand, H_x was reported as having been -57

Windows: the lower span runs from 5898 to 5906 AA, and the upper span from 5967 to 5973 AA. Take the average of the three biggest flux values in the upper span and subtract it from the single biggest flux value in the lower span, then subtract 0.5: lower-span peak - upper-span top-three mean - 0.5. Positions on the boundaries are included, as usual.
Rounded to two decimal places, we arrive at -0.58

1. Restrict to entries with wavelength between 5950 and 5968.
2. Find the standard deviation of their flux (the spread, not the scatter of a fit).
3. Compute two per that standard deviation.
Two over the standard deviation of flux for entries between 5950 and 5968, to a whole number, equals 23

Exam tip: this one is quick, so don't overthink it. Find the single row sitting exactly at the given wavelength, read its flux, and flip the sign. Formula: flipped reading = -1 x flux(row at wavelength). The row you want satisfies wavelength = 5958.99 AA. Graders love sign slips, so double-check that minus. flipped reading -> -1.51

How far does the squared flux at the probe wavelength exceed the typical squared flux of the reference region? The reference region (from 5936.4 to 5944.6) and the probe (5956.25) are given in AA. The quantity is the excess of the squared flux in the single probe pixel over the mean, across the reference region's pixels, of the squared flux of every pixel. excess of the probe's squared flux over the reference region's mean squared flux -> -0.22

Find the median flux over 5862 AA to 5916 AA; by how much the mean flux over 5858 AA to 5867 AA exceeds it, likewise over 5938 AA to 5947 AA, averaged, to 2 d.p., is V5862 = -0.02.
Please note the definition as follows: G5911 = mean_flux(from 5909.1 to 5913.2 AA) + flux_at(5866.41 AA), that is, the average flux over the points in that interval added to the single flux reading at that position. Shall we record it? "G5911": 3.18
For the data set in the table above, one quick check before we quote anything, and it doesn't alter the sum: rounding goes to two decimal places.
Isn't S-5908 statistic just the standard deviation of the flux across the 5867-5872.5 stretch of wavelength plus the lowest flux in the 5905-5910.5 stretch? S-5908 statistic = 1.59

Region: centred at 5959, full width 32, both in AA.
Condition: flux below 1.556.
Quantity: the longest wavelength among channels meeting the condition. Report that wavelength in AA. 5960.36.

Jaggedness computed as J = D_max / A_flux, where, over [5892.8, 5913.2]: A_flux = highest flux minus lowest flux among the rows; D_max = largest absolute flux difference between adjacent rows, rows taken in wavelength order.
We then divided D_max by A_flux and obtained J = 0.15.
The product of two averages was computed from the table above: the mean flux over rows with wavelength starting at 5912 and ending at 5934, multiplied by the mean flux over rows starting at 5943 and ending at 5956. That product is 2.36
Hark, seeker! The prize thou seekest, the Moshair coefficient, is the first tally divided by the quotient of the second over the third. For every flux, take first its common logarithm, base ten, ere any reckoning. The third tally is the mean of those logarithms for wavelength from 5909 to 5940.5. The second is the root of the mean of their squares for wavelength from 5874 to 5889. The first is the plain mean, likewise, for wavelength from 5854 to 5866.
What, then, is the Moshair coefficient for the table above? 0.23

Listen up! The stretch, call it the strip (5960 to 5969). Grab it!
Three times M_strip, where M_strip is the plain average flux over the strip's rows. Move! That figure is 4.84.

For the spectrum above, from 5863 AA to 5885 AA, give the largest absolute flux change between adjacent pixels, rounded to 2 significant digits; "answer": 0.017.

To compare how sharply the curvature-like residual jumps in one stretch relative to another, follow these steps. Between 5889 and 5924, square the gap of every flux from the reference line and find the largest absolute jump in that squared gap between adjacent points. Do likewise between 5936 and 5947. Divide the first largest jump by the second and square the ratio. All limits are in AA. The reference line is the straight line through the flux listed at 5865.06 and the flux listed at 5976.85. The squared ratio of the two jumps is 4.4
